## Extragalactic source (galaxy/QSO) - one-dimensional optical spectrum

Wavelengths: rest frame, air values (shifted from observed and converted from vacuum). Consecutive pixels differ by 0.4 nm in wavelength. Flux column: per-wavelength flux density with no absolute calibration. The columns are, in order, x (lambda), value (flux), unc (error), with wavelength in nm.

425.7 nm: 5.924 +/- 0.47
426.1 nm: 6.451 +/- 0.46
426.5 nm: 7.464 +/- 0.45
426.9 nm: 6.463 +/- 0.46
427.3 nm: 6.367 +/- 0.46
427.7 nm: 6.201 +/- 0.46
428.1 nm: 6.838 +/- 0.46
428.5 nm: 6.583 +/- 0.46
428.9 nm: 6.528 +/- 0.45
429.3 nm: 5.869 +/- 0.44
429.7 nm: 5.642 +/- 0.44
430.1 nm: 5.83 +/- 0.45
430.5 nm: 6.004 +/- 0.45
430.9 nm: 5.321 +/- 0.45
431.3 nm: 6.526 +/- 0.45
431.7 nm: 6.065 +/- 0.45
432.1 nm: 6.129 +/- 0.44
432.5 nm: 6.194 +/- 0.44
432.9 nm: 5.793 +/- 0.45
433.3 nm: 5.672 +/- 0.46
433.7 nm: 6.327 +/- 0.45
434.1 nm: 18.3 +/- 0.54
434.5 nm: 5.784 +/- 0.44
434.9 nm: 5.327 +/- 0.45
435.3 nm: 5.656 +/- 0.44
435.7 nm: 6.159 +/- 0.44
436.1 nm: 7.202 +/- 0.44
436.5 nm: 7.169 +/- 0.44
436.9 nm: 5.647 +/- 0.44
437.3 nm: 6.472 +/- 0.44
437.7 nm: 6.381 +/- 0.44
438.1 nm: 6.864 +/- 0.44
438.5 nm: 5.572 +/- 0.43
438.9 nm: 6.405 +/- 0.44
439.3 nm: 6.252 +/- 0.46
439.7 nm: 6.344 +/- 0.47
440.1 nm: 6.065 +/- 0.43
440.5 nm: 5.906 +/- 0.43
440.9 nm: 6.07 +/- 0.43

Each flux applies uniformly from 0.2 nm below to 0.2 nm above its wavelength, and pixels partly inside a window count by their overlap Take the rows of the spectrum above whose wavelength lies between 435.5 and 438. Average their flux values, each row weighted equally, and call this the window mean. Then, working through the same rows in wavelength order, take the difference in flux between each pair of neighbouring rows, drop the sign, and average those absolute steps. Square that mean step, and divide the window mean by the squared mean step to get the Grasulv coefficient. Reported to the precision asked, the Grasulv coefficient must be 13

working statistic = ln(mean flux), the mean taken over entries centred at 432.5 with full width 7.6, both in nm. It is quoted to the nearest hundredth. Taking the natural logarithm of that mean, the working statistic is 1.89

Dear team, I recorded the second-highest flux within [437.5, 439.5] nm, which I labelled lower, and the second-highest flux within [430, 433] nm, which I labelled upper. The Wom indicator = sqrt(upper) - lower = -3.92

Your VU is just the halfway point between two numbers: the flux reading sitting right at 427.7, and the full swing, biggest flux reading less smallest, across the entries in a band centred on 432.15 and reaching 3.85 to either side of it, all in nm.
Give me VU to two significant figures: 9.6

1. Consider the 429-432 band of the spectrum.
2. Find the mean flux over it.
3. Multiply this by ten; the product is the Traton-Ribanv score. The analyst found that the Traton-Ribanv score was 59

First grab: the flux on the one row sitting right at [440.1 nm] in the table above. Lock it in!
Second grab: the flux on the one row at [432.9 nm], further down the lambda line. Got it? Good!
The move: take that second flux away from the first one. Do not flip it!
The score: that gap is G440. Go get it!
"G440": 0.27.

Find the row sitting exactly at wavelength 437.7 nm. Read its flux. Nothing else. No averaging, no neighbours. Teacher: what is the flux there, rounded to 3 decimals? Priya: 6.381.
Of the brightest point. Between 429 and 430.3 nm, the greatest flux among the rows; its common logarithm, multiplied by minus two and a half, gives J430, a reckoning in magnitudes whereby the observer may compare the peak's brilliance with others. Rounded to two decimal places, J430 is -1.92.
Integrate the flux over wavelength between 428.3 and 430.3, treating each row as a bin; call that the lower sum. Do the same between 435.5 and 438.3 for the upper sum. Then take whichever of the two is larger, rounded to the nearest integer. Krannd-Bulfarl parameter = 18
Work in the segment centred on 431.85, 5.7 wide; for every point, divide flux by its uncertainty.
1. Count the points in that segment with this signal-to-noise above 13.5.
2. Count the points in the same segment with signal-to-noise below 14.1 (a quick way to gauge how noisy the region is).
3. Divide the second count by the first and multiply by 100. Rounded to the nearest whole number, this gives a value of 240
